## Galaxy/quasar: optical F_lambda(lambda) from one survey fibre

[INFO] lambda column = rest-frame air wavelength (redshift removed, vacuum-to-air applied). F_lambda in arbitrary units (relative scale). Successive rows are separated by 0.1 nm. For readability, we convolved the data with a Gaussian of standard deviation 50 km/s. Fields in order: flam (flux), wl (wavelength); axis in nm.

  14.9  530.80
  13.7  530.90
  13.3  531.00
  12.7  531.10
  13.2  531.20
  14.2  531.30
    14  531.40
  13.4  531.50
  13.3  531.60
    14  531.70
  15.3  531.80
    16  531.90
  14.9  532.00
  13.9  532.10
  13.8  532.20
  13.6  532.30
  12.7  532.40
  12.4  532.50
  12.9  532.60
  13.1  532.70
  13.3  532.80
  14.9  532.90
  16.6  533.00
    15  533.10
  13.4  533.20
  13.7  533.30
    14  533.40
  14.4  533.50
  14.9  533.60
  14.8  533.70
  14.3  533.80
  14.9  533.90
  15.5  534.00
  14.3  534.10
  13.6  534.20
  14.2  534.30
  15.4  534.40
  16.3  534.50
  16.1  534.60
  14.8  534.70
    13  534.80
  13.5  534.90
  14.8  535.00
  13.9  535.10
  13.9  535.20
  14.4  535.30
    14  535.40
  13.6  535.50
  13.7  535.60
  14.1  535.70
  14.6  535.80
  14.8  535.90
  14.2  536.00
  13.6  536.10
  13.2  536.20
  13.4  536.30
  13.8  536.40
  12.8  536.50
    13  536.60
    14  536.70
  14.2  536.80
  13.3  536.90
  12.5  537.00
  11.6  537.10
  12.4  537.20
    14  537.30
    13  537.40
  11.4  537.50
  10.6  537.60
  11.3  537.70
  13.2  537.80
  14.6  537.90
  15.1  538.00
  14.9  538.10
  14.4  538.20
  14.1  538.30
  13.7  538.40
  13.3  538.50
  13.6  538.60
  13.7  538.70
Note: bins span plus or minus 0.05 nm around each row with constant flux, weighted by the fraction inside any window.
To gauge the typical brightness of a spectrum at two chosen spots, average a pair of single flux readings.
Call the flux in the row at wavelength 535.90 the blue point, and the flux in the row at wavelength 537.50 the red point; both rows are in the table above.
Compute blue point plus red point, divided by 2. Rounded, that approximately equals 13.1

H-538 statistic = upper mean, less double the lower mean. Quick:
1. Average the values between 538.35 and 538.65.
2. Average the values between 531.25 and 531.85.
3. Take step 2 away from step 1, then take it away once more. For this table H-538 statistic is -14.5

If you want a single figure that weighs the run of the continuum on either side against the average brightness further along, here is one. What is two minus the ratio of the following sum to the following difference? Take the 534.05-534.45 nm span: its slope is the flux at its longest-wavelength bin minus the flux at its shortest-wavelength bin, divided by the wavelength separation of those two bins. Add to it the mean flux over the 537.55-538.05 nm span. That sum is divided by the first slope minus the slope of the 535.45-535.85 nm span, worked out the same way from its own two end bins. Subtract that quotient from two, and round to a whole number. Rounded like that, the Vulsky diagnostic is -48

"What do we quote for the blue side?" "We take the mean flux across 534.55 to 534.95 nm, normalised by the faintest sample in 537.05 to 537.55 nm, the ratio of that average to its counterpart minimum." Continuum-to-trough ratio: 1.26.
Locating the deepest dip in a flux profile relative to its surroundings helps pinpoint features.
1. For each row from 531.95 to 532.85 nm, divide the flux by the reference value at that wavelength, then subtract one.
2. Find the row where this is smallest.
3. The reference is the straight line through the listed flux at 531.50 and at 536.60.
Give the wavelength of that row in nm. 532.50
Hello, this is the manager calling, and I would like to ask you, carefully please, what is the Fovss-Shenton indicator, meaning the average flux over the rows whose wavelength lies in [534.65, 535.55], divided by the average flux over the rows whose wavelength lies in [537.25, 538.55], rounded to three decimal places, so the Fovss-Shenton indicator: 1.048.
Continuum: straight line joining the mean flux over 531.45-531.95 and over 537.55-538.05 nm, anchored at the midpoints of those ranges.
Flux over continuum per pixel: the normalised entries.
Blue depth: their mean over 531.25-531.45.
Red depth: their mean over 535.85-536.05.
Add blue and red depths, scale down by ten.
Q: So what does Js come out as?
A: 0.206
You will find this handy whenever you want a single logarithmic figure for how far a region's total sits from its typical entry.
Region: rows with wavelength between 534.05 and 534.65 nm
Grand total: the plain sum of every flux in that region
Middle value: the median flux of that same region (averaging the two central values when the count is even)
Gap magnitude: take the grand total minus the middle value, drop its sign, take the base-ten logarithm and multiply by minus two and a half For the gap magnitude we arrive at -4.69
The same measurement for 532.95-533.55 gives -4.66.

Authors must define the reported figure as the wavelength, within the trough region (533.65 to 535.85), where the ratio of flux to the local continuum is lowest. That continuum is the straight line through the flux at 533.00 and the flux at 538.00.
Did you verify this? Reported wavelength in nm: 534.80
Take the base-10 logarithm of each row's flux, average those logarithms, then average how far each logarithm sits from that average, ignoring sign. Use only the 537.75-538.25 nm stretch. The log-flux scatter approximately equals 0.016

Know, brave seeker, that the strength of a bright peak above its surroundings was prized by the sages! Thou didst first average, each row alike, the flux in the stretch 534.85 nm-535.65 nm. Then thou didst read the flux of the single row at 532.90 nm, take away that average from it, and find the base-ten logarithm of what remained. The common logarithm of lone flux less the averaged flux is -0.03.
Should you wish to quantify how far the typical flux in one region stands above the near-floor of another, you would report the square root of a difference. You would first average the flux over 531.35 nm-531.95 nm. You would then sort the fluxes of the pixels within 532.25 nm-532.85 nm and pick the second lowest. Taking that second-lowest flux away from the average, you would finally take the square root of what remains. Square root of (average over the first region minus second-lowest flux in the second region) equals 1.3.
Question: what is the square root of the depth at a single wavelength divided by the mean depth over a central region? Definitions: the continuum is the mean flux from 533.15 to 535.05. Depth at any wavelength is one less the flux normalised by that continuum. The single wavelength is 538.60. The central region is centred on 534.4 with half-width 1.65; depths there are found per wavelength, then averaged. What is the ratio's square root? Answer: 3.6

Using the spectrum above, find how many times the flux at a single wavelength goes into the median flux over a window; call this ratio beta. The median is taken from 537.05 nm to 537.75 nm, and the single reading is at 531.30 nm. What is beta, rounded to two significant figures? 0.82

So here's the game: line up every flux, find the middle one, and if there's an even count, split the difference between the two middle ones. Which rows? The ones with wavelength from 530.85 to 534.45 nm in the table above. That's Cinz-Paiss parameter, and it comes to 14.0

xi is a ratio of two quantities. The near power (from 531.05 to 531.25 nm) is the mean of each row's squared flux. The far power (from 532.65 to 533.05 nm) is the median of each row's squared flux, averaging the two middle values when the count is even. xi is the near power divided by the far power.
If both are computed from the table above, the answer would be 0.84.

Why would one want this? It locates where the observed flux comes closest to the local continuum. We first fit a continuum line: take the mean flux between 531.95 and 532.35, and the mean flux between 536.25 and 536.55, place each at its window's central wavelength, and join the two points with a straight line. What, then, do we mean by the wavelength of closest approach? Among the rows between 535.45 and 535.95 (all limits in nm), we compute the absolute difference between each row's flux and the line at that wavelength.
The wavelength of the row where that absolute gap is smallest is 535.50 nm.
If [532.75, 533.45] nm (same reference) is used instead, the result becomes 533.30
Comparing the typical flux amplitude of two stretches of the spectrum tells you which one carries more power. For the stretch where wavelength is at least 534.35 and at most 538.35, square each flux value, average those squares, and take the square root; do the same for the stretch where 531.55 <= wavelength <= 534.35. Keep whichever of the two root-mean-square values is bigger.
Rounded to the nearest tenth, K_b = 14.2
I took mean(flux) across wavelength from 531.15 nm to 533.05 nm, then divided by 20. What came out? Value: 0.70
